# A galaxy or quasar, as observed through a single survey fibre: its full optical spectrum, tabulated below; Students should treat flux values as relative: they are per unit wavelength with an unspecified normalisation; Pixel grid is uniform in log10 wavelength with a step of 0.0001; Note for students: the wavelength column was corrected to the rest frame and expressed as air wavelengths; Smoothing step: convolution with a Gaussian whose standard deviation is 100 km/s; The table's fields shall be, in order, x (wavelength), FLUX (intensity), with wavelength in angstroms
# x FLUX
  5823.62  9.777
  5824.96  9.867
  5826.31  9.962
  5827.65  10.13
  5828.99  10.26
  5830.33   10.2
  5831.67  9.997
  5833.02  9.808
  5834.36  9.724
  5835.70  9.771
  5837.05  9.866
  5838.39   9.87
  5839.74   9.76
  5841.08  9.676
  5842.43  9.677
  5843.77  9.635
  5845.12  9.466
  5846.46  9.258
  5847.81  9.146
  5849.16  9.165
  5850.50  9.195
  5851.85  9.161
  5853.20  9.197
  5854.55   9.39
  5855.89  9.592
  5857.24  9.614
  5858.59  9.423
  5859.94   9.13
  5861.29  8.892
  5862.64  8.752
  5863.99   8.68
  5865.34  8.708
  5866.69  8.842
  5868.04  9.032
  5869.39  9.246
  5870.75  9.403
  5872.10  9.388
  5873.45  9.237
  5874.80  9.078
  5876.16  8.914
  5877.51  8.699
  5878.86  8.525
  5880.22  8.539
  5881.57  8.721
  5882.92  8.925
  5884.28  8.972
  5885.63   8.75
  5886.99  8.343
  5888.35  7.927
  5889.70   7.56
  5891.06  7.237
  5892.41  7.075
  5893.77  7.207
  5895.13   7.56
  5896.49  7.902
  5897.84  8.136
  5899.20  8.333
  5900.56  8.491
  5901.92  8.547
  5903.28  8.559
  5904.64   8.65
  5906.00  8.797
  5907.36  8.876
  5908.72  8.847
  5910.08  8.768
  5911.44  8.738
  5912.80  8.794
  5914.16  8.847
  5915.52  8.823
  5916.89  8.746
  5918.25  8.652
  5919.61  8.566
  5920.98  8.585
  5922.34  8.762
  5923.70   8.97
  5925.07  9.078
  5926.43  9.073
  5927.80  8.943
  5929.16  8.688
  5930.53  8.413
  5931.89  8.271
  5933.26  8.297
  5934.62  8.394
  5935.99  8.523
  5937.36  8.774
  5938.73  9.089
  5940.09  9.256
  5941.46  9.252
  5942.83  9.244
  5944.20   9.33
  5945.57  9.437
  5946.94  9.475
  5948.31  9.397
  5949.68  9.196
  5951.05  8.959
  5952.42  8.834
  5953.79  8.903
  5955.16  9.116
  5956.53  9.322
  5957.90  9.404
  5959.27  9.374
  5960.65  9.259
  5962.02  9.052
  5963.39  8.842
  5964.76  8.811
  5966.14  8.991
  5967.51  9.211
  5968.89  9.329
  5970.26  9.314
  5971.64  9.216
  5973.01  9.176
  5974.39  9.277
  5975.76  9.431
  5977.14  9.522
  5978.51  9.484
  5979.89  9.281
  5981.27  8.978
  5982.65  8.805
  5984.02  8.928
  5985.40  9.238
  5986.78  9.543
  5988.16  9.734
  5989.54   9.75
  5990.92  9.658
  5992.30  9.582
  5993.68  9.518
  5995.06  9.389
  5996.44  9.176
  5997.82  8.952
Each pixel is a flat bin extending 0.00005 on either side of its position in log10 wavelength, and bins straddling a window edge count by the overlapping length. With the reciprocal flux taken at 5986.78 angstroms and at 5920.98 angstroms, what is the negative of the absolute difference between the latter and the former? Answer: -0.0117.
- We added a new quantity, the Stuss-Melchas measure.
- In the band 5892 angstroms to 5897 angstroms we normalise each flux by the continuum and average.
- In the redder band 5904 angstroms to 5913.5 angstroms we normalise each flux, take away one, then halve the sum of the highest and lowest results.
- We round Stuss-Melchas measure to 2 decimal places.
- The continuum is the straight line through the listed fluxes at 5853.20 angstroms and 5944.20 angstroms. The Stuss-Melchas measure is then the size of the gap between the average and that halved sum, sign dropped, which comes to 0.86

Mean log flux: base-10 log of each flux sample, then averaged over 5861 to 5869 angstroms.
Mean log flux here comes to 0.95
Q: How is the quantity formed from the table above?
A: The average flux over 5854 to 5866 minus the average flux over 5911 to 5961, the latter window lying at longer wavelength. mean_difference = 0.19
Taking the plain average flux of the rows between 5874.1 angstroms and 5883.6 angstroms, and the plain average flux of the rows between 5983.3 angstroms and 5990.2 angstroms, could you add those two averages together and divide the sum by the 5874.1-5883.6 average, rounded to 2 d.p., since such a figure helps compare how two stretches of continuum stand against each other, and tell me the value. 2.08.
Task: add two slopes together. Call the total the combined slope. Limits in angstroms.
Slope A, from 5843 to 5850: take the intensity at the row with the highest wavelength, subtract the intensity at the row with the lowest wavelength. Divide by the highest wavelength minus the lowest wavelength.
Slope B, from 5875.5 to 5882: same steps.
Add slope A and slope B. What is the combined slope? -0.12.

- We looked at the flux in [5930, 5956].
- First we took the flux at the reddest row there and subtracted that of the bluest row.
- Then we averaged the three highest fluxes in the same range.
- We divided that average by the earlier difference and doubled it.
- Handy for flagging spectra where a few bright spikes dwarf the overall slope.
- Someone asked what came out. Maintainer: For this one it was 27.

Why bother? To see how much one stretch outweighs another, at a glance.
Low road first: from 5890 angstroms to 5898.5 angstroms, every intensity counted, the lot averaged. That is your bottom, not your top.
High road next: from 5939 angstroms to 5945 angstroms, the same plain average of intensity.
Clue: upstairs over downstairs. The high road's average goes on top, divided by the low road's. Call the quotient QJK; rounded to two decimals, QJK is 1.23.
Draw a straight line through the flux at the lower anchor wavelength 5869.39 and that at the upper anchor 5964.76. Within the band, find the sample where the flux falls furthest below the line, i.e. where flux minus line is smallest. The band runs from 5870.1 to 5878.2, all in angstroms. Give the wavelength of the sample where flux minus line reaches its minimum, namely 5877.51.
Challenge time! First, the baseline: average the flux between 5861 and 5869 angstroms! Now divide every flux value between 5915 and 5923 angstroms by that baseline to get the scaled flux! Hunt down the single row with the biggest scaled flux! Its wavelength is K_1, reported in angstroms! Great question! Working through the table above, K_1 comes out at 5915.52 angstroms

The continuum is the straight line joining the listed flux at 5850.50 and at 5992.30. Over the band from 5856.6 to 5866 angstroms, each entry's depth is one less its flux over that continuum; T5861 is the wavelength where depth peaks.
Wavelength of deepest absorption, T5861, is 5863.99 angstroms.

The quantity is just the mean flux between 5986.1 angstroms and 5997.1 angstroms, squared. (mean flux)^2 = 91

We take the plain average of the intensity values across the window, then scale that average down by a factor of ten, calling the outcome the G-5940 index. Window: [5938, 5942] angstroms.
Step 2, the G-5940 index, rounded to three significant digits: 0.920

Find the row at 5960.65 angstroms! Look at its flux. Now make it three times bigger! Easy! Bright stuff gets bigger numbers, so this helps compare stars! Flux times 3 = 27.8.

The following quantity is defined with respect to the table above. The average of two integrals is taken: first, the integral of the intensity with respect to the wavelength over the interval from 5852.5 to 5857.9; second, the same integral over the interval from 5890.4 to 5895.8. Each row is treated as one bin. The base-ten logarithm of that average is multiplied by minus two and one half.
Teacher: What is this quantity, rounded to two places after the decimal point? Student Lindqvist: -4.14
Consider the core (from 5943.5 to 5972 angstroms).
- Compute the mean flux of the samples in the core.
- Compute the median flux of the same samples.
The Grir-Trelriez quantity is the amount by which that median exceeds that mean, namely 0.04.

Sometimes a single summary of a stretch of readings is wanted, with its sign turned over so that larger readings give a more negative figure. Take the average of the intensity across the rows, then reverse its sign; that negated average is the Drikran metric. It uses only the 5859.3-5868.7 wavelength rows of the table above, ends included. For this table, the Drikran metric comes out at -8.86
